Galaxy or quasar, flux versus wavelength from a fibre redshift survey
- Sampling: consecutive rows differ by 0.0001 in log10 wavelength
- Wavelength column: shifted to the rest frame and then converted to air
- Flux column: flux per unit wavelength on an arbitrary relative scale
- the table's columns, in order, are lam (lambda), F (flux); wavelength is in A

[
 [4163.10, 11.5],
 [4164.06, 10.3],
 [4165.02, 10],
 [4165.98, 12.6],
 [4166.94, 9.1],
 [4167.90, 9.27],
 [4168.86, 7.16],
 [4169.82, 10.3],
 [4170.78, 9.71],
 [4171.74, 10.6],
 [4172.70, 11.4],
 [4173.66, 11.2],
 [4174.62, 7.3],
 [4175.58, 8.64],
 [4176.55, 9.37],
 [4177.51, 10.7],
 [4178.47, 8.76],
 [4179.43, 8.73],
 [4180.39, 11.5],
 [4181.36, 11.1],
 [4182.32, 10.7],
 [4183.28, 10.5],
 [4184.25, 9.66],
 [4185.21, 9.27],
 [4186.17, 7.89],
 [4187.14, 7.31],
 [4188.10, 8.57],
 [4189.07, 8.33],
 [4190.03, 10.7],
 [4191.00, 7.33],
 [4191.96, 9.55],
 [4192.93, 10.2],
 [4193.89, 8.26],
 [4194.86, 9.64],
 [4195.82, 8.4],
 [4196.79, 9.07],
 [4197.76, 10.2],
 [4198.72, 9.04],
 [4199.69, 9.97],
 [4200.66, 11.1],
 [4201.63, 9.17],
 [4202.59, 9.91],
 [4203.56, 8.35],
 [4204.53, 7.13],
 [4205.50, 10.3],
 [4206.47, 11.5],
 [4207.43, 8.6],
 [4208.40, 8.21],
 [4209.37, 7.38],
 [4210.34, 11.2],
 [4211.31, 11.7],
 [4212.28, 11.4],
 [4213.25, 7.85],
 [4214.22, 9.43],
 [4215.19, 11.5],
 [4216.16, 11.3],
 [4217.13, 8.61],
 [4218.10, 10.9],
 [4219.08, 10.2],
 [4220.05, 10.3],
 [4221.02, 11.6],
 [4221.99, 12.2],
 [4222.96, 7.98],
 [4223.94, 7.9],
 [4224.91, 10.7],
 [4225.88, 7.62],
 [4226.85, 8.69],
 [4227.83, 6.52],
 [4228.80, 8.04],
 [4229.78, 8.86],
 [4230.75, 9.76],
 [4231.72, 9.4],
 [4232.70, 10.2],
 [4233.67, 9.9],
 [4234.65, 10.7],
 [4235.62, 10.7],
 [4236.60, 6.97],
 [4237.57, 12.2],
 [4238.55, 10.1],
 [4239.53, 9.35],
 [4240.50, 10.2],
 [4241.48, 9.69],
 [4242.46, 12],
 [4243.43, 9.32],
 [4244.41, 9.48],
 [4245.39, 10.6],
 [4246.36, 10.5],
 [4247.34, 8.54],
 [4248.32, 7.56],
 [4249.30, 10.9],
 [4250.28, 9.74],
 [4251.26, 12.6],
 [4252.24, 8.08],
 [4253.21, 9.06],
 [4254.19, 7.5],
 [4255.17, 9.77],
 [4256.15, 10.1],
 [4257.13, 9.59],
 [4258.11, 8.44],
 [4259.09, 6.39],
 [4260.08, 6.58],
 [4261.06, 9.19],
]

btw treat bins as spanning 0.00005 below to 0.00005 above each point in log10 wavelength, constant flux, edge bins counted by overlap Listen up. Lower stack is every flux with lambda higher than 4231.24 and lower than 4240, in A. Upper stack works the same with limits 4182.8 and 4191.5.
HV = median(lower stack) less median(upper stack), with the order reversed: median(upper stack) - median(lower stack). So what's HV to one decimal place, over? -1.5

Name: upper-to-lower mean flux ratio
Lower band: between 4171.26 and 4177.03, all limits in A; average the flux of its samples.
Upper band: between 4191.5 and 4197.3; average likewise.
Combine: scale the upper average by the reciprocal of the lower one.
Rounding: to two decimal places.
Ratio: 0.94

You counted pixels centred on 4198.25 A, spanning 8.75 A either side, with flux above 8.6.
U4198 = 13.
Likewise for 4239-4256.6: 14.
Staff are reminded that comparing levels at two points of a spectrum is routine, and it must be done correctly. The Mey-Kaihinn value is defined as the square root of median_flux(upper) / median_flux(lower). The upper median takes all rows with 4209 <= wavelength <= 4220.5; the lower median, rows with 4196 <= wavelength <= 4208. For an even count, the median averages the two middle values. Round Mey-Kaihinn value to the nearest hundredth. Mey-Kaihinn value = 1.05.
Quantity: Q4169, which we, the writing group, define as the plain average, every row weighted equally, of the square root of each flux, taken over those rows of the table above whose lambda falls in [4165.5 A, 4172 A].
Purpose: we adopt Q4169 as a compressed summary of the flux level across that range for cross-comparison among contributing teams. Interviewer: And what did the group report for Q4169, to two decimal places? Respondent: 3.12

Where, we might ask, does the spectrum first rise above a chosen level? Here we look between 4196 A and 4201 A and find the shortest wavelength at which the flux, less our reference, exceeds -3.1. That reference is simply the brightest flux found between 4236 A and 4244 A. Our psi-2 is 4197.76 A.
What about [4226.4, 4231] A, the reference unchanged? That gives 4230.75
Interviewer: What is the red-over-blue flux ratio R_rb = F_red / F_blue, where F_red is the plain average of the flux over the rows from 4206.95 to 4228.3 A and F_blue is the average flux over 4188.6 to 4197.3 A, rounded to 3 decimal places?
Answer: 1.063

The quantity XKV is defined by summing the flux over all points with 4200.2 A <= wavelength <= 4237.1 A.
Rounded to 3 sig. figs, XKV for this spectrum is 364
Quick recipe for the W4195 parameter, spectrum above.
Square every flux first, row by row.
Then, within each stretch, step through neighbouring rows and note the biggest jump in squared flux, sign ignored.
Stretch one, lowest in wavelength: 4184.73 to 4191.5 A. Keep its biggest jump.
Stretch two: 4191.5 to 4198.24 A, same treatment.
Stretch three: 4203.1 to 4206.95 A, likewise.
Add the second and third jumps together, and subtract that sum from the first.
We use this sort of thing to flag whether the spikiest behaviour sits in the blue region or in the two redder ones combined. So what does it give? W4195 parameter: -30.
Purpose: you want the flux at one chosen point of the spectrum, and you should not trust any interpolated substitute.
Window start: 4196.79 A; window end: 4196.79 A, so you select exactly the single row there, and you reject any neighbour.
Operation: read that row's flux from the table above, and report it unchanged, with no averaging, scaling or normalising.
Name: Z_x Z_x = 9.07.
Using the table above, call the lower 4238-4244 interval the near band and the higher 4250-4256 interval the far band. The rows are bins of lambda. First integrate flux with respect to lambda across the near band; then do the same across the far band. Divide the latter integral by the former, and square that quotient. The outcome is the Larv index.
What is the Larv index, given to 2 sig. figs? 0.88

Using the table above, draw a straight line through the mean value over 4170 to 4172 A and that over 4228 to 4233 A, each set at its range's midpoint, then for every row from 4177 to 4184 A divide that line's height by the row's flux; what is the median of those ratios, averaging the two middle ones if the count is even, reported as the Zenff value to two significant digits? 0.94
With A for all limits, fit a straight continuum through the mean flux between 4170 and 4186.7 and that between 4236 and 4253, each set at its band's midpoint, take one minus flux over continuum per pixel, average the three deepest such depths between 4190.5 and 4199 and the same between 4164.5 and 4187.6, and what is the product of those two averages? 0.049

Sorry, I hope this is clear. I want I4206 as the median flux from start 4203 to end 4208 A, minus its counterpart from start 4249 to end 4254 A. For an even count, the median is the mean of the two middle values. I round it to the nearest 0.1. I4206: -1.1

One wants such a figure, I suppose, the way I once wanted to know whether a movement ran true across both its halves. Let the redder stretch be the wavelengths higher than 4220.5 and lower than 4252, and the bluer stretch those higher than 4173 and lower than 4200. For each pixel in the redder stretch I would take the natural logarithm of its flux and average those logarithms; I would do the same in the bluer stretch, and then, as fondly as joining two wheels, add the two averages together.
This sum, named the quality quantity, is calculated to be 4.49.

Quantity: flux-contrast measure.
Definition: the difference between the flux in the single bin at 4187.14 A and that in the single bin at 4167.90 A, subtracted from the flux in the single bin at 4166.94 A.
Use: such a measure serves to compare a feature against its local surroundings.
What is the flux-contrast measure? 11.1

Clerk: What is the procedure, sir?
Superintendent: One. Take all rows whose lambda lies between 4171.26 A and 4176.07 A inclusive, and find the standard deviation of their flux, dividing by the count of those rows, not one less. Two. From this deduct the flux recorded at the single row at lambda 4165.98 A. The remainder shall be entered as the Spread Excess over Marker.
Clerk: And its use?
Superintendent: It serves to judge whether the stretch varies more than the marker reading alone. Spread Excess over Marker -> -11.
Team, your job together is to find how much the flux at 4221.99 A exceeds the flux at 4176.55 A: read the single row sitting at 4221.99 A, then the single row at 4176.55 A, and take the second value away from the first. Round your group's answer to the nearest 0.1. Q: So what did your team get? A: 2.8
